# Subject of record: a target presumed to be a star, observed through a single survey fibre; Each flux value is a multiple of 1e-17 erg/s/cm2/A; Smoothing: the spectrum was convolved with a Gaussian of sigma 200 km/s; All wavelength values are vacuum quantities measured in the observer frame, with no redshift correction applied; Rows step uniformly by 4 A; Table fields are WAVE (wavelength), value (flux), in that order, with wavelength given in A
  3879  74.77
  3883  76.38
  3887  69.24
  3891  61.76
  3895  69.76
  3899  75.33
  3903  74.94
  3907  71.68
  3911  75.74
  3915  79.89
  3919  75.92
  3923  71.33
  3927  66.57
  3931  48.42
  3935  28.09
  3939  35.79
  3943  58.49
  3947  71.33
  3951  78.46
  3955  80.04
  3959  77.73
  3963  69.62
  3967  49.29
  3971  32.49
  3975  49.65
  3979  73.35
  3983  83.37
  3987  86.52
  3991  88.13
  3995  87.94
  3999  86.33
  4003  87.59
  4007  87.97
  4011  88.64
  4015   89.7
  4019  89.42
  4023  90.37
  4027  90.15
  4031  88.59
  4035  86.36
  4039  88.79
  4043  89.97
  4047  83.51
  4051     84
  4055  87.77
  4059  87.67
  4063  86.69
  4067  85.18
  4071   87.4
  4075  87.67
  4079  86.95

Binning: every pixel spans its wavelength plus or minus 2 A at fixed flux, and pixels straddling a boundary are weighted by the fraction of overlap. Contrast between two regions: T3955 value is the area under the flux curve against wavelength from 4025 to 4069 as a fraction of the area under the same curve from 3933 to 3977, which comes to 1.52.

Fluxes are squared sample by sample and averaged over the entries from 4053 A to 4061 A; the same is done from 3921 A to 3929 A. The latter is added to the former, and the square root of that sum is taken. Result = 112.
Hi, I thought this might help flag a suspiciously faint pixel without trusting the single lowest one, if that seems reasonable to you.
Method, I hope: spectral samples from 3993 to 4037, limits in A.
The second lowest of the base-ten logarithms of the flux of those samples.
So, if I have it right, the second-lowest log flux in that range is 1.9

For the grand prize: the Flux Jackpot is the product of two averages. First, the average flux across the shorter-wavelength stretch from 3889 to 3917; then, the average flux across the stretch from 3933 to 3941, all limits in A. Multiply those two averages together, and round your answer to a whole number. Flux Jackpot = 2323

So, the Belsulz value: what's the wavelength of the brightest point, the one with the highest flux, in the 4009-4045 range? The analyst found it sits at 4023 A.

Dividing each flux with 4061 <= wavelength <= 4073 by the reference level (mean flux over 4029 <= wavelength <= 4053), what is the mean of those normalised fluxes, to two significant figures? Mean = 0.99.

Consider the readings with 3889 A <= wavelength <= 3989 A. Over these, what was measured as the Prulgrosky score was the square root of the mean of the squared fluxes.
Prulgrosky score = 68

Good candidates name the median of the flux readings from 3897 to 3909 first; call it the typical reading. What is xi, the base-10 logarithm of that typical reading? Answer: 1.87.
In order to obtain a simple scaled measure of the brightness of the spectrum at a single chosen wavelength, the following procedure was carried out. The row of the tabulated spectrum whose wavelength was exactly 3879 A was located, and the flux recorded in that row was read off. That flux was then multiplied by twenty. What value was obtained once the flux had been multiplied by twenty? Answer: 1495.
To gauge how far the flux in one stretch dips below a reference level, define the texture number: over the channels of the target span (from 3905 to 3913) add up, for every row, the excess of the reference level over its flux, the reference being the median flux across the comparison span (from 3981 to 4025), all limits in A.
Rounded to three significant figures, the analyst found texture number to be 28.5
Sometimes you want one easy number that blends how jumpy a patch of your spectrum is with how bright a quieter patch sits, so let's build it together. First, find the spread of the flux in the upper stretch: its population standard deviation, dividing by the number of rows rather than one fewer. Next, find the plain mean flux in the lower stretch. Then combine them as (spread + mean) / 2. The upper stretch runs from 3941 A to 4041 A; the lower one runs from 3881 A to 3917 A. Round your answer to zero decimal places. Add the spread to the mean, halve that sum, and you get 44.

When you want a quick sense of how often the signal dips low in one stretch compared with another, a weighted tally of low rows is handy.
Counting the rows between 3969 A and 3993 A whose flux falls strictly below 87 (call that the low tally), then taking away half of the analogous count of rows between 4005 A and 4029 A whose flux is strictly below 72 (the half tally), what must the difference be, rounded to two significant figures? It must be 5.0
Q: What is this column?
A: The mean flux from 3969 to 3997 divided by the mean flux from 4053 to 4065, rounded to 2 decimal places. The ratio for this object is 0.82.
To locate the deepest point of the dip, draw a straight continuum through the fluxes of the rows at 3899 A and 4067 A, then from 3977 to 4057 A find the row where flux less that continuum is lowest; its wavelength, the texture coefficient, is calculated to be 3979 A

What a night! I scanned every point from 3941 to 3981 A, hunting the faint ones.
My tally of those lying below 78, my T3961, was 8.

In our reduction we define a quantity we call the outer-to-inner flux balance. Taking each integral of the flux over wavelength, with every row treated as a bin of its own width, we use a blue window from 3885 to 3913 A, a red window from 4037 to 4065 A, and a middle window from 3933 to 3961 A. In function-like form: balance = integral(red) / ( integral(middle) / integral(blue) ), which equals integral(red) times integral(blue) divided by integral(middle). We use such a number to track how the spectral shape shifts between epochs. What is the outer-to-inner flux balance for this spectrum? 2821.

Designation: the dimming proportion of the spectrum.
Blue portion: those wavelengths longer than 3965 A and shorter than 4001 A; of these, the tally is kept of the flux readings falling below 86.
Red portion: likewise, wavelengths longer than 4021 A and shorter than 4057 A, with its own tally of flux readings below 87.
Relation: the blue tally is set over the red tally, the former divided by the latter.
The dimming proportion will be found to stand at 1.7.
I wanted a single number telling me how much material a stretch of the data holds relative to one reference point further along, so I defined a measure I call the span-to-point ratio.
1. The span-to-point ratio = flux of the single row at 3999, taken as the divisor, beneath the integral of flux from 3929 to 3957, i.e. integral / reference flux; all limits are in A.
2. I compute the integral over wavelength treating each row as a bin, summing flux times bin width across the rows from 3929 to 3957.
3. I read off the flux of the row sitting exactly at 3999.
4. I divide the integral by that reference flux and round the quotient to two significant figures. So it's 19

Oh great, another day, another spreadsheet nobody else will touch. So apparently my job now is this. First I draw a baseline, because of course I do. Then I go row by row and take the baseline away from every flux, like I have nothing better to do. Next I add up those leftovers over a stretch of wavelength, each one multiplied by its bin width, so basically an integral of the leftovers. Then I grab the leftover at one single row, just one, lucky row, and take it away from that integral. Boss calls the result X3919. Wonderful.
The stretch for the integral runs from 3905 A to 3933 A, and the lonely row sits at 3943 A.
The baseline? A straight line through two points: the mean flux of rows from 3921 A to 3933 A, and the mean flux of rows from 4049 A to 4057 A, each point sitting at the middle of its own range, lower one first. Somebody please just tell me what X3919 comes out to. 268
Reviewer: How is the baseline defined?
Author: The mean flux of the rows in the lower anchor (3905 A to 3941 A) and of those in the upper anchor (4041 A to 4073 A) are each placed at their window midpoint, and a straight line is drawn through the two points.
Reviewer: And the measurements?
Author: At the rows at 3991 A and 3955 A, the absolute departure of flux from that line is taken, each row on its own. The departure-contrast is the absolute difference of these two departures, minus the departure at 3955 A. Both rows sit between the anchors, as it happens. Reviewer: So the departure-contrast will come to -11.2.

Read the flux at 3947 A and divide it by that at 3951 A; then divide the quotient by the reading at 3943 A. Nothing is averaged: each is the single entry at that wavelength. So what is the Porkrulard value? 0.016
